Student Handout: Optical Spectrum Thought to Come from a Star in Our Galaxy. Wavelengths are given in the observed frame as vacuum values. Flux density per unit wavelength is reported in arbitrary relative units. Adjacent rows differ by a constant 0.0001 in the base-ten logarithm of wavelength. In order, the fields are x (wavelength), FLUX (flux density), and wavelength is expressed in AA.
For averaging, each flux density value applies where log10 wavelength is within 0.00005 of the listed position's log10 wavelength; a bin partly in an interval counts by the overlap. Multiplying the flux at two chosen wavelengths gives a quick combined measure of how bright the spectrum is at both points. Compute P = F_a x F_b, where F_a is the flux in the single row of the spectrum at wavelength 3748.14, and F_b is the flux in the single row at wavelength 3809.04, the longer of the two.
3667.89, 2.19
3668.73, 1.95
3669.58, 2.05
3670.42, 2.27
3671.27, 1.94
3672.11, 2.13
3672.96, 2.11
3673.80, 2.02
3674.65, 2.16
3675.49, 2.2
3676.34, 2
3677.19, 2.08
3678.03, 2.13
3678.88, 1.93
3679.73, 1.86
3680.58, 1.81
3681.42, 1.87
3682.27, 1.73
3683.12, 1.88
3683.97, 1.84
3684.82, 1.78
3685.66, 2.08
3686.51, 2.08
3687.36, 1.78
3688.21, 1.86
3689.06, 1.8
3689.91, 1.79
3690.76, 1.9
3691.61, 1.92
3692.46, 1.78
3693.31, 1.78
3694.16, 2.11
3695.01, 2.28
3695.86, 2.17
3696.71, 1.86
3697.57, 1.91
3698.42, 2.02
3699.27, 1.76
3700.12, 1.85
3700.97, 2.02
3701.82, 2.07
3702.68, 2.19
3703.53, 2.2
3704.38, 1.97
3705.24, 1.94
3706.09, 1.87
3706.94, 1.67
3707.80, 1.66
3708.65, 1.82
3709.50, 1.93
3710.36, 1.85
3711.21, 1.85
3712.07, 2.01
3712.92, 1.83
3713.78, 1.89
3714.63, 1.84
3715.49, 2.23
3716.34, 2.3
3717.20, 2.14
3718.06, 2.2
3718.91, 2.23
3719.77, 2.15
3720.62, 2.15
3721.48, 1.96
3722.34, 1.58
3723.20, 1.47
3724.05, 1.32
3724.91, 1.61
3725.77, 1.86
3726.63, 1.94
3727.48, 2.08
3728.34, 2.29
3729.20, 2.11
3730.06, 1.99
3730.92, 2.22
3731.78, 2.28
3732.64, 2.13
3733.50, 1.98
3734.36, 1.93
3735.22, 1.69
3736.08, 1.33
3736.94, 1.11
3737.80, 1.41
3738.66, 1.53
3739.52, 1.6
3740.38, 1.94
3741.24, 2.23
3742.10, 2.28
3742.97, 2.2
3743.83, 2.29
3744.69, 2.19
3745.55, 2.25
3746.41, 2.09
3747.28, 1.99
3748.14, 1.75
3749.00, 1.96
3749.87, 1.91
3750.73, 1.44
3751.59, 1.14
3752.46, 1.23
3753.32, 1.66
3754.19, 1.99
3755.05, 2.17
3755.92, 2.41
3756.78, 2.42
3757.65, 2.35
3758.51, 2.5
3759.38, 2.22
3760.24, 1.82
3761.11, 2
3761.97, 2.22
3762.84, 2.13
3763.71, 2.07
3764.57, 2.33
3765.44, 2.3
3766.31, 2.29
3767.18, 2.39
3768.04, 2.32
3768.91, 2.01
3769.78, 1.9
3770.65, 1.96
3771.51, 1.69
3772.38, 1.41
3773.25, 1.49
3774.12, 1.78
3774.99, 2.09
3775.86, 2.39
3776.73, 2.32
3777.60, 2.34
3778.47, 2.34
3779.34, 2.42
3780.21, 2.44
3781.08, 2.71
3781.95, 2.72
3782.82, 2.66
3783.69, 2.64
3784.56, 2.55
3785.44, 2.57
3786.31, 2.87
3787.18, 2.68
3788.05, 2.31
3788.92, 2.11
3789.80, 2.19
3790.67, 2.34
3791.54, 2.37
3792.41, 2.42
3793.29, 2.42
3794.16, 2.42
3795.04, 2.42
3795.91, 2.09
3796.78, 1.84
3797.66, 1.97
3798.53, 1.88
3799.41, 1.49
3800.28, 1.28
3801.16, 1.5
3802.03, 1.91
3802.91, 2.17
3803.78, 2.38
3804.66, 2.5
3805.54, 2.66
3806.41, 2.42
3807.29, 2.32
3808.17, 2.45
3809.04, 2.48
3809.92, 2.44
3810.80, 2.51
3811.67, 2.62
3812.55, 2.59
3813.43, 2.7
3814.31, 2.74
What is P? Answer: 4.3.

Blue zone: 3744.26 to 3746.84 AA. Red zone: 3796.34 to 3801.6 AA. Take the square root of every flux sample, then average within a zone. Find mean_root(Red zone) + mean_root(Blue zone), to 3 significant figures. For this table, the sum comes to 2.76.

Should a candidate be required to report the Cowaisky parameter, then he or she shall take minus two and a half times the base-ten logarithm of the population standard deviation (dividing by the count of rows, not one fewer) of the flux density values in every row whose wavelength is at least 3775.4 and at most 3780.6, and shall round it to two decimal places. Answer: 3.38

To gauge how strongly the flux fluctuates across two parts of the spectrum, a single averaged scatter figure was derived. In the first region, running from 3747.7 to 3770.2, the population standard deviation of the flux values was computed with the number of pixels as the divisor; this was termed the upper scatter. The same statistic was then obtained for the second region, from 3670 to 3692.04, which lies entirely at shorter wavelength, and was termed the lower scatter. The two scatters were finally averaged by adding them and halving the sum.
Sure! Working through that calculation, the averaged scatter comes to 0.251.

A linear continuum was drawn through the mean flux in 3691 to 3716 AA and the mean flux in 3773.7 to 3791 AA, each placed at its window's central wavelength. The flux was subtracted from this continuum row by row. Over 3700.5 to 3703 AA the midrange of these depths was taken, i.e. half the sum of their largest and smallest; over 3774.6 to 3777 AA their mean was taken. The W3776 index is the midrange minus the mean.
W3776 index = -0.29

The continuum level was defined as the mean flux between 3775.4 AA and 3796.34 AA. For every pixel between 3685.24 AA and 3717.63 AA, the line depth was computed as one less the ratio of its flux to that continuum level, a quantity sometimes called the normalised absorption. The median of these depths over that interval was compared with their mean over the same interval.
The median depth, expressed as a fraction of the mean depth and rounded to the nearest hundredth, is 1.09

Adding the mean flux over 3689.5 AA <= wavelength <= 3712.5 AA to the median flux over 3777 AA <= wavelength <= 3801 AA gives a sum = 4.35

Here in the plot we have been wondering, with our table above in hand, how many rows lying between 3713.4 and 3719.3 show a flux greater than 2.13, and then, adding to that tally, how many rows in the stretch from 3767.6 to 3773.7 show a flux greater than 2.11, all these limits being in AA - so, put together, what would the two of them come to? 6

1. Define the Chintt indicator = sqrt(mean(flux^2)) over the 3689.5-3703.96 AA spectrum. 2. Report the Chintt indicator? 1.98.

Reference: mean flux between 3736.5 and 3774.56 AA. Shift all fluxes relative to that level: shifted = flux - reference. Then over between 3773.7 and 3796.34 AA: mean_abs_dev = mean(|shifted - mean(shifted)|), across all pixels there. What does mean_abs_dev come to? 0.17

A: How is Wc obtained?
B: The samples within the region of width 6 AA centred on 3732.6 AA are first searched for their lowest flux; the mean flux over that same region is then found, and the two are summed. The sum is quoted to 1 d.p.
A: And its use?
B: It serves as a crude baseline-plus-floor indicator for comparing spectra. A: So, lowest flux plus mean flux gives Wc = 3.7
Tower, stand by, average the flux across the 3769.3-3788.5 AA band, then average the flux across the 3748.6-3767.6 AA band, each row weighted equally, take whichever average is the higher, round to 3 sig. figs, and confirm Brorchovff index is 2.29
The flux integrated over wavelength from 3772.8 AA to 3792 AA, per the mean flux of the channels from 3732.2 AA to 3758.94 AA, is 24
